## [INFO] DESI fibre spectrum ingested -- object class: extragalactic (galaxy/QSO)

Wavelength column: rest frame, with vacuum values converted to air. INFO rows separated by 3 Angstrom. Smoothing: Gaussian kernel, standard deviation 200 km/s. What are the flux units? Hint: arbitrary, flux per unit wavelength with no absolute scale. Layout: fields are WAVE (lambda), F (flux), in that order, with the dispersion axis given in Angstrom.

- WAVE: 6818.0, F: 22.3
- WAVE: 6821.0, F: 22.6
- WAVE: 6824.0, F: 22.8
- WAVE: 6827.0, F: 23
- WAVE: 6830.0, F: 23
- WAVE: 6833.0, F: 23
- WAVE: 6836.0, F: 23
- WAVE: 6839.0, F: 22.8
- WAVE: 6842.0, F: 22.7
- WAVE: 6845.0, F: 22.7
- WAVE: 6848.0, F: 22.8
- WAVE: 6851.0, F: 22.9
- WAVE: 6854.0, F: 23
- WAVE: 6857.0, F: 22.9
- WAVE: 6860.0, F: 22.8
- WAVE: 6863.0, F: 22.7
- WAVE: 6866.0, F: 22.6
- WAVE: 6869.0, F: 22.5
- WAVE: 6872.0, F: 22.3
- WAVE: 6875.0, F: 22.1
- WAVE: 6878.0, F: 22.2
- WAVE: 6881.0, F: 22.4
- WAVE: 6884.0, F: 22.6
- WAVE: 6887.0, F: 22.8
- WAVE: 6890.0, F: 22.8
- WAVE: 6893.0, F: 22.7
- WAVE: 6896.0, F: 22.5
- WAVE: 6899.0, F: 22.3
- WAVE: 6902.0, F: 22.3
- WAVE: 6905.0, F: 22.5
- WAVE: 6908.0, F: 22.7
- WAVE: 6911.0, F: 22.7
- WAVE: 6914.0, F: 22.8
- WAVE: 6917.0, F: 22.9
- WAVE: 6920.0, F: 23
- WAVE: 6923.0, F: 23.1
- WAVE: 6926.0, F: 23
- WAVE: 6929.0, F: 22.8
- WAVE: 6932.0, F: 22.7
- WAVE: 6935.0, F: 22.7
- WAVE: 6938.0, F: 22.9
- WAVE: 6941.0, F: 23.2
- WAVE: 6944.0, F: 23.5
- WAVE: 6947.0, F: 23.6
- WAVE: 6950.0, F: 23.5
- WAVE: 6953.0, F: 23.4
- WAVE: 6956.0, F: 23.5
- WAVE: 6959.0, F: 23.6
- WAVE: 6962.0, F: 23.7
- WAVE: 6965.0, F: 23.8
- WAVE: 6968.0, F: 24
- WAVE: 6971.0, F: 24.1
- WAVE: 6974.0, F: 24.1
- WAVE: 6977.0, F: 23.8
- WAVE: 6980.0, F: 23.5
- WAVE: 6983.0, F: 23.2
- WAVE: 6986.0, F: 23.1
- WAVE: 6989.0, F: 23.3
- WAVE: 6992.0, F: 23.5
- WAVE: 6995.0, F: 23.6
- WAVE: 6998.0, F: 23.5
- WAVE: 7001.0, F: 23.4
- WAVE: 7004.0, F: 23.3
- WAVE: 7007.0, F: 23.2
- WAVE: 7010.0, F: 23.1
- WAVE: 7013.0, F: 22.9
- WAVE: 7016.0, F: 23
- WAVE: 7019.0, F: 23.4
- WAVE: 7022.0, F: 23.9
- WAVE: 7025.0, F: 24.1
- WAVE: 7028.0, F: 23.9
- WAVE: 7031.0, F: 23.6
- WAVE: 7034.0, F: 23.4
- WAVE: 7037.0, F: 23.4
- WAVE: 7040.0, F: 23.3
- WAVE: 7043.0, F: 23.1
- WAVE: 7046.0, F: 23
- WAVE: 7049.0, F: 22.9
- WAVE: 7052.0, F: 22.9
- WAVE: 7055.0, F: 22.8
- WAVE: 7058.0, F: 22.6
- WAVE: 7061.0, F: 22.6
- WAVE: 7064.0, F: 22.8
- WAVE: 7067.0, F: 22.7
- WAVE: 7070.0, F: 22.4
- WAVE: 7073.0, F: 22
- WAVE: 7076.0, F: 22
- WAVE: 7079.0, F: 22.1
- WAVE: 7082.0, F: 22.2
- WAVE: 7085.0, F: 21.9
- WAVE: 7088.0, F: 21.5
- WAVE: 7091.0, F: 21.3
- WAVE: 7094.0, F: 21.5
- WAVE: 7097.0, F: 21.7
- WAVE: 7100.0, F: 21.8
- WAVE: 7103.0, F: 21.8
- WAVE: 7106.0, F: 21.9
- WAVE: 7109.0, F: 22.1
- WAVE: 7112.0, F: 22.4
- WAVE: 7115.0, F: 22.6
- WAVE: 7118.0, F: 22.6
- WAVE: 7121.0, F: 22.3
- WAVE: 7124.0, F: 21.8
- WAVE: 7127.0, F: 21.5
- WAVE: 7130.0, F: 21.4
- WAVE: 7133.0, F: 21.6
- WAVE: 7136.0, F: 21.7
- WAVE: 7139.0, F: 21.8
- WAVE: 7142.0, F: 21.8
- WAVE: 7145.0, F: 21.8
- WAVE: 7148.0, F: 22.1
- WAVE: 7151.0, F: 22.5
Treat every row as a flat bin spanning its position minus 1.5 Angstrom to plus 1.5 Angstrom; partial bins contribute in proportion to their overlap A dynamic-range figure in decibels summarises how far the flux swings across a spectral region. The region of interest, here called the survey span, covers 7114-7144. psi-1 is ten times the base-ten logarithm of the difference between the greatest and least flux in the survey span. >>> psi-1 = 0.8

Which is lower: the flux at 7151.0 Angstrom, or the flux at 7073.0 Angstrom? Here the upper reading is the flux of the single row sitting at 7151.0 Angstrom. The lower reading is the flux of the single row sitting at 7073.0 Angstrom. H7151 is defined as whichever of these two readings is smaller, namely 22.0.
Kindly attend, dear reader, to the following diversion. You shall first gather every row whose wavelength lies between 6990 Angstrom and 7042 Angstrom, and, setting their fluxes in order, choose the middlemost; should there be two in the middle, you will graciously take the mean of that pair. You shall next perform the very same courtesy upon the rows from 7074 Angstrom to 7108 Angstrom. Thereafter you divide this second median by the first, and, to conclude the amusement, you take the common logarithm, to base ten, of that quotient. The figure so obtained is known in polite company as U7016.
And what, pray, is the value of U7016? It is -0.031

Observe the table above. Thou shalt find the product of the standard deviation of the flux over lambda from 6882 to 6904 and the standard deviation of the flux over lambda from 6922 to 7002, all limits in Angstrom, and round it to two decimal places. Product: 0.08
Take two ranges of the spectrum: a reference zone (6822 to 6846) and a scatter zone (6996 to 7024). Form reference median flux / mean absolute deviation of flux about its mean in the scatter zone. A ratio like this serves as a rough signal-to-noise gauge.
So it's 103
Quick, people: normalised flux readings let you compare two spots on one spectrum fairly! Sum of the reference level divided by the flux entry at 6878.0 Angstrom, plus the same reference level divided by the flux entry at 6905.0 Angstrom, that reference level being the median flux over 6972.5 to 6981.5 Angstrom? 2.13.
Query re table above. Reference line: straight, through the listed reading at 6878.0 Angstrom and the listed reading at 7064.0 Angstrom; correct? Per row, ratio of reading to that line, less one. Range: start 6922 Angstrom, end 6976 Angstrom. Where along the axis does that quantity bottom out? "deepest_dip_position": 6935.0 Angstrom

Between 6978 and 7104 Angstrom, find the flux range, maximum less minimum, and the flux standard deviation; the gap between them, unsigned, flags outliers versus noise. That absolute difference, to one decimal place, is 2.1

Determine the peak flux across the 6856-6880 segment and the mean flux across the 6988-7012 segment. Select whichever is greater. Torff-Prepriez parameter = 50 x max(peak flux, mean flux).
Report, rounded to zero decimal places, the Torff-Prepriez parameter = 1168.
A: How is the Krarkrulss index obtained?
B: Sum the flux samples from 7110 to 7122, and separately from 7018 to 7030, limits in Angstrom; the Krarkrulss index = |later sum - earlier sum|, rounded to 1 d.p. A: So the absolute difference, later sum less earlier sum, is 5.4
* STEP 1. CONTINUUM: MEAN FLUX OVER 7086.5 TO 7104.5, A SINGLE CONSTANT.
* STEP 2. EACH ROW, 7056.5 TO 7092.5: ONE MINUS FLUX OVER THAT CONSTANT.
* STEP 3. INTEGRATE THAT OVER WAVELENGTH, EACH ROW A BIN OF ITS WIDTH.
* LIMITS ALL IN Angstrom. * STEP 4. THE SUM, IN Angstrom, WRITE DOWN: -1.0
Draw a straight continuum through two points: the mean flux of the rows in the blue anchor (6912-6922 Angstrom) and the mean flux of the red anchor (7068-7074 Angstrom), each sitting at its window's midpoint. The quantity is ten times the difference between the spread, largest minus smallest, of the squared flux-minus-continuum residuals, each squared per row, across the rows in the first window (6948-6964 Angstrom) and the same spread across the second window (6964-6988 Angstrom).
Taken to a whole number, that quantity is -13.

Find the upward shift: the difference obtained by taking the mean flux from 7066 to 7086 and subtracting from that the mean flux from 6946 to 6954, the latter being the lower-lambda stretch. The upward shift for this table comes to -1.3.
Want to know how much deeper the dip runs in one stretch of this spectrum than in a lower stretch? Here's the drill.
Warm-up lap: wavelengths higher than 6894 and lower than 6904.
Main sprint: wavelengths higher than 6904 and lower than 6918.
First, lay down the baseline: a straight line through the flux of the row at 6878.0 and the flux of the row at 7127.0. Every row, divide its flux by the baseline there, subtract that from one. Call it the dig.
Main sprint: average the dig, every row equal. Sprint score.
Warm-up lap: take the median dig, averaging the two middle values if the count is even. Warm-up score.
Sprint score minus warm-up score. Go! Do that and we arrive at -0.020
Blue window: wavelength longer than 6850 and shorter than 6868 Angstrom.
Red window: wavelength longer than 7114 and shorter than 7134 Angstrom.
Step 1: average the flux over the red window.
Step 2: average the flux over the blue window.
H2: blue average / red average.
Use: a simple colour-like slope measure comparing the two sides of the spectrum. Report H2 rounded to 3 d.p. 1.038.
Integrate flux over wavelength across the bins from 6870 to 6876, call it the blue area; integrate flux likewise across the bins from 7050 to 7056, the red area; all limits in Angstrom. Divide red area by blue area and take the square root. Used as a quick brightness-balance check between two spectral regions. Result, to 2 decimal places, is 1.01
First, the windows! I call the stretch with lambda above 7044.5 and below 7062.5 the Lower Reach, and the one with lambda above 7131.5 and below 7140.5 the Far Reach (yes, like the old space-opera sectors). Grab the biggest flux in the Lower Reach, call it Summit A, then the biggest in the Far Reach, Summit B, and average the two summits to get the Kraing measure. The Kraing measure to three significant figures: 22.4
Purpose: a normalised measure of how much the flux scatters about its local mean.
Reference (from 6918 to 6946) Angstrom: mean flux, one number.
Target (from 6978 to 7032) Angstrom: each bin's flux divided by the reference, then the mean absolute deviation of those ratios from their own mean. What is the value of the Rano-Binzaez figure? 0.011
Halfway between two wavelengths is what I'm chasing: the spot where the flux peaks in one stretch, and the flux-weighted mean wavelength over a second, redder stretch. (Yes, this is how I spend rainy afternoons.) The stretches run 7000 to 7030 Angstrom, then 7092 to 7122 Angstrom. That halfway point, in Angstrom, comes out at 7066.3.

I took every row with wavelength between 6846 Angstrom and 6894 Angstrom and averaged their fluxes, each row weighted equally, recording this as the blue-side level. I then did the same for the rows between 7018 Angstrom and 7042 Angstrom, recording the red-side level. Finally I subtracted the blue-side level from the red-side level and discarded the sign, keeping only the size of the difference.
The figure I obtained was 1.0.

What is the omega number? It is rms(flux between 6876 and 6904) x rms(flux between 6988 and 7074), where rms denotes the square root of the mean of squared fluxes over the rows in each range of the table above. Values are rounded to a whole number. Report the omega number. 521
